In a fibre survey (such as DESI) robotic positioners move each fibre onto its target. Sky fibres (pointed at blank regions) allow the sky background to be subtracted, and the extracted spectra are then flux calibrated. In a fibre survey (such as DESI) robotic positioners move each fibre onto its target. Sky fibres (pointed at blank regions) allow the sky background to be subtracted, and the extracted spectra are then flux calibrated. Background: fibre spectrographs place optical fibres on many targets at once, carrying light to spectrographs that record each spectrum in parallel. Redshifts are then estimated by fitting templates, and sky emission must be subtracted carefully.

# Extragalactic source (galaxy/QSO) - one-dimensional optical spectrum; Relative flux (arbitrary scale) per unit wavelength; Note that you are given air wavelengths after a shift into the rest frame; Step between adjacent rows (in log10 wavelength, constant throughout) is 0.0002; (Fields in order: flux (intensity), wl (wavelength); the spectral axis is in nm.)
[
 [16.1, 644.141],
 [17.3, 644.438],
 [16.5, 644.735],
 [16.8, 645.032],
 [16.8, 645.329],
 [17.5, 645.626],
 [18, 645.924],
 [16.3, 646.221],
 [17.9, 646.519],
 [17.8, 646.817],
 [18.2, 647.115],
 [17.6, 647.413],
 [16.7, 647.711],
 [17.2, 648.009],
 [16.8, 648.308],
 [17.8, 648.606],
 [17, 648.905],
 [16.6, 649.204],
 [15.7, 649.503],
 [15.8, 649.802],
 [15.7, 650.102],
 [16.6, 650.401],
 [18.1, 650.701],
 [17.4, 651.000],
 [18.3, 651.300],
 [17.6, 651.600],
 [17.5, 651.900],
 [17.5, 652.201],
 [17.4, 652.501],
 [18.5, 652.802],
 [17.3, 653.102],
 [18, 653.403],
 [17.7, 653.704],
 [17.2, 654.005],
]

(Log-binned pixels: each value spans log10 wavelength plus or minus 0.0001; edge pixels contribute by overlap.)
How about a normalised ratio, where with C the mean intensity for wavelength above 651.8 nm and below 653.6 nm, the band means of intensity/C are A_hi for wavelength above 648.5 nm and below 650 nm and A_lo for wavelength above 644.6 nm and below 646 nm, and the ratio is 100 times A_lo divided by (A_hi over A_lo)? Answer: 100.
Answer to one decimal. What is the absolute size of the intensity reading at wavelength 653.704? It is 17.7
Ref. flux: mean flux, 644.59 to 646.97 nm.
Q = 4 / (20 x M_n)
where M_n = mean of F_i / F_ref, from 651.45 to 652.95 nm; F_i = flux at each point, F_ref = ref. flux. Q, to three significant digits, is 0.194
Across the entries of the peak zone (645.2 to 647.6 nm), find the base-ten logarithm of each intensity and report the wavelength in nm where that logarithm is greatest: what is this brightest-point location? 647.115 nm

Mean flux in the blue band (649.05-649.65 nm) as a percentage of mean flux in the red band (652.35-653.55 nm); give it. 91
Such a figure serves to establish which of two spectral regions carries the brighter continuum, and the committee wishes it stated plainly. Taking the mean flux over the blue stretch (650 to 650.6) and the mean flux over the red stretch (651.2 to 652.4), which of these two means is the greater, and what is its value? 17.7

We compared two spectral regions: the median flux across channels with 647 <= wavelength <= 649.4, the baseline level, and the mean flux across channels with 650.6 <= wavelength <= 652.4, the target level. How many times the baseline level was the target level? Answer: 1.04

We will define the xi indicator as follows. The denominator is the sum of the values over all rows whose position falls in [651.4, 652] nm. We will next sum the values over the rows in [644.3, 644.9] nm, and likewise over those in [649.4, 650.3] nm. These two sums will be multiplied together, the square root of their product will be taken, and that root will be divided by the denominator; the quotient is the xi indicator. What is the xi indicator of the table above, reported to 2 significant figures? 1.1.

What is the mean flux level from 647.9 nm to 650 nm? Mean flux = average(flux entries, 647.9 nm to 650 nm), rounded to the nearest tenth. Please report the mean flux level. 16.7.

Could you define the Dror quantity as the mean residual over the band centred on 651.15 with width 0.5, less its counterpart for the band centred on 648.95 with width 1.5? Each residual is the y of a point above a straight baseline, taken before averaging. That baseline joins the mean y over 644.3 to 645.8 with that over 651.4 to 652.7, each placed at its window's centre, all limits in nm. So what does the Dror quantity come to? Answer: 0.9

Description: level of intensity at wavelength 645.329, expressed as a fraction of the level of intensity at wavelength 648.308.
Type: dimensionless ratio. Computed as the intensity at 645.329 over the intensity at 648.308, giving 1.00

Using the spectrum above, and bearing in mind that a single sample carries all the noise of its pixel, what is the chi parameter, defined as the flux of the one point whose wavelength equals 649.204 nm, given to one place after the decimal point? 16.6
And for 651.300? 18.3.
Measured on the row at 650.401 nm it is 16.6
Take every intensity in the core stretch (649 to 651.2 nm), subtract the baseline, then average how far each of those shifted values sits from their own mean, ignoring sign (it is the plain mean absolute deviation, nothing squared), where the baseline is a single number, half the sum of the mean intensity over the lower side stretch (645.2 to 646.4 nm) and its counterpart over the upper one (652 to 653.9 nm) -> 0.7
